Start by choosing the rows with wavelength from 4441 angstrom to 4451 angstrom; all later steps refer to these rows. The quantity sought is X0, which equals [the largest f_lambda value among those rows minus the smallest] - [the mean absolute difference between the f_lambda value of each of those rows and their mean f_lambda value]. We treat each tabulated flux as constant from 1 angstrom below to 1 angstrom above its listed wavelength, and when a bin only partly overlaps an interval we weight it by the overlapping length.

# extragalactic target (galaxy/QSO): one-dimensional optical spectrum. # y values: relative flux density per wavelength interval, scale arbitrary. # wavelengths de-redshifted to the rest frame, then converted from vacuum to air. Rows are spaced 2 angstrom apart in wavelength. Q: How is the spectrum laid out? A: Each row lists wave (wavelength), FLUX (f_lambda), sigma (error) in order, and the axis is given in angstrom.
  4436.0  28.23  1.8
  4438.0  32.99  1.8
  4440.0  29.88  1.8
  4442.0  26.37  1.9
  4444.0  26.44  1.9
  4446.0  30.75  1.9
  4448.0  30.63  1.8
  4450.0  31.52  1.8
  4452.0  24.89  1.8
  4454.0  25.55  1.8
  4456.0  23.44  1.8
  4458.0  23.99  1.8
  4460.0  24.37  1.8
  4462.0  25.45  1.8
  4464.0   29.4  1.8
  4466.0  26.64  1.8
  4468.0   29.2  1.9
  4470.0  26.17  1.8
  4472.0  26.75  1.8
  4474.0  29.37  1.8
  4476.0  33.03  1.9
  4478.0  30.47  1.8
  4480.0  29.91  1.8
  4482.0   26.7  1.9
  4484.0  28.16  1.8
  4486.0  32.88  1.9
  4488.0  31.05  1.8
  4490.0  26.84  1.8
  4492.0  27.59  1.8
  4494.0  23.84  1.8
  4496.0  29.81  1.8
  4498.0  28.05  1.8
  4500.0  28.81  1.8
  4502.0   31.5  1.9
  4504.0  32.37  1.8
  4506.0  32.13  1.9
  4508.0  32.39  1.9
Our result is 3.0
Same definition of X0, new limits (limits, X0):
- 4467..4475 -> 1.8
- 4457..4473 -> 3.9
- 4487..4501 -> 5.6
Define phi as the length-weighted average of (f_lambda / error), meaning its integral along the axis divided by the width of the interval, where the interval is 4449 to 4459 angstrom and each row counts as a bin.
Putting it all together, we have 14.4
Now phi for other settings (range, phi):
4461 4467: 15.1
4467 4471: 15.0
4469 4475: 15.2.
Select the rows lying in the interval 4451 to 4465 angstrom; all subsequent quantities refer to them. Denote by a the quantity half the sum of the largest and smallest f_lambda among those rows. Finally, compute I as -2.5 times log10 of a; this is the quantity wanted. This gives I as -3.55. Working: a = 26.4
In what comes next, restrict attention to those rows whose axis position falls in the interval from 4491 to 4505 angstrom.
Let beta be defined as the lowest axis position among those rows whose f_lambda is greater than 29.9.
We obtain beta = 4502.0 angstrom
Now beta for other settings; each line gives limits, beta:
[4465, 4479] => 4476.0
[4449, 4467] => 4450.0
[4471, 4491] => 4476.0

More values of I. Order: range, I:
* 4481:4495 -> -3.63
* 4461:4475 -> -3.60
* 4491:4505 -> -3.62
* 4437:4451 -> -3.68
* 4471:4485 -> -3.69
